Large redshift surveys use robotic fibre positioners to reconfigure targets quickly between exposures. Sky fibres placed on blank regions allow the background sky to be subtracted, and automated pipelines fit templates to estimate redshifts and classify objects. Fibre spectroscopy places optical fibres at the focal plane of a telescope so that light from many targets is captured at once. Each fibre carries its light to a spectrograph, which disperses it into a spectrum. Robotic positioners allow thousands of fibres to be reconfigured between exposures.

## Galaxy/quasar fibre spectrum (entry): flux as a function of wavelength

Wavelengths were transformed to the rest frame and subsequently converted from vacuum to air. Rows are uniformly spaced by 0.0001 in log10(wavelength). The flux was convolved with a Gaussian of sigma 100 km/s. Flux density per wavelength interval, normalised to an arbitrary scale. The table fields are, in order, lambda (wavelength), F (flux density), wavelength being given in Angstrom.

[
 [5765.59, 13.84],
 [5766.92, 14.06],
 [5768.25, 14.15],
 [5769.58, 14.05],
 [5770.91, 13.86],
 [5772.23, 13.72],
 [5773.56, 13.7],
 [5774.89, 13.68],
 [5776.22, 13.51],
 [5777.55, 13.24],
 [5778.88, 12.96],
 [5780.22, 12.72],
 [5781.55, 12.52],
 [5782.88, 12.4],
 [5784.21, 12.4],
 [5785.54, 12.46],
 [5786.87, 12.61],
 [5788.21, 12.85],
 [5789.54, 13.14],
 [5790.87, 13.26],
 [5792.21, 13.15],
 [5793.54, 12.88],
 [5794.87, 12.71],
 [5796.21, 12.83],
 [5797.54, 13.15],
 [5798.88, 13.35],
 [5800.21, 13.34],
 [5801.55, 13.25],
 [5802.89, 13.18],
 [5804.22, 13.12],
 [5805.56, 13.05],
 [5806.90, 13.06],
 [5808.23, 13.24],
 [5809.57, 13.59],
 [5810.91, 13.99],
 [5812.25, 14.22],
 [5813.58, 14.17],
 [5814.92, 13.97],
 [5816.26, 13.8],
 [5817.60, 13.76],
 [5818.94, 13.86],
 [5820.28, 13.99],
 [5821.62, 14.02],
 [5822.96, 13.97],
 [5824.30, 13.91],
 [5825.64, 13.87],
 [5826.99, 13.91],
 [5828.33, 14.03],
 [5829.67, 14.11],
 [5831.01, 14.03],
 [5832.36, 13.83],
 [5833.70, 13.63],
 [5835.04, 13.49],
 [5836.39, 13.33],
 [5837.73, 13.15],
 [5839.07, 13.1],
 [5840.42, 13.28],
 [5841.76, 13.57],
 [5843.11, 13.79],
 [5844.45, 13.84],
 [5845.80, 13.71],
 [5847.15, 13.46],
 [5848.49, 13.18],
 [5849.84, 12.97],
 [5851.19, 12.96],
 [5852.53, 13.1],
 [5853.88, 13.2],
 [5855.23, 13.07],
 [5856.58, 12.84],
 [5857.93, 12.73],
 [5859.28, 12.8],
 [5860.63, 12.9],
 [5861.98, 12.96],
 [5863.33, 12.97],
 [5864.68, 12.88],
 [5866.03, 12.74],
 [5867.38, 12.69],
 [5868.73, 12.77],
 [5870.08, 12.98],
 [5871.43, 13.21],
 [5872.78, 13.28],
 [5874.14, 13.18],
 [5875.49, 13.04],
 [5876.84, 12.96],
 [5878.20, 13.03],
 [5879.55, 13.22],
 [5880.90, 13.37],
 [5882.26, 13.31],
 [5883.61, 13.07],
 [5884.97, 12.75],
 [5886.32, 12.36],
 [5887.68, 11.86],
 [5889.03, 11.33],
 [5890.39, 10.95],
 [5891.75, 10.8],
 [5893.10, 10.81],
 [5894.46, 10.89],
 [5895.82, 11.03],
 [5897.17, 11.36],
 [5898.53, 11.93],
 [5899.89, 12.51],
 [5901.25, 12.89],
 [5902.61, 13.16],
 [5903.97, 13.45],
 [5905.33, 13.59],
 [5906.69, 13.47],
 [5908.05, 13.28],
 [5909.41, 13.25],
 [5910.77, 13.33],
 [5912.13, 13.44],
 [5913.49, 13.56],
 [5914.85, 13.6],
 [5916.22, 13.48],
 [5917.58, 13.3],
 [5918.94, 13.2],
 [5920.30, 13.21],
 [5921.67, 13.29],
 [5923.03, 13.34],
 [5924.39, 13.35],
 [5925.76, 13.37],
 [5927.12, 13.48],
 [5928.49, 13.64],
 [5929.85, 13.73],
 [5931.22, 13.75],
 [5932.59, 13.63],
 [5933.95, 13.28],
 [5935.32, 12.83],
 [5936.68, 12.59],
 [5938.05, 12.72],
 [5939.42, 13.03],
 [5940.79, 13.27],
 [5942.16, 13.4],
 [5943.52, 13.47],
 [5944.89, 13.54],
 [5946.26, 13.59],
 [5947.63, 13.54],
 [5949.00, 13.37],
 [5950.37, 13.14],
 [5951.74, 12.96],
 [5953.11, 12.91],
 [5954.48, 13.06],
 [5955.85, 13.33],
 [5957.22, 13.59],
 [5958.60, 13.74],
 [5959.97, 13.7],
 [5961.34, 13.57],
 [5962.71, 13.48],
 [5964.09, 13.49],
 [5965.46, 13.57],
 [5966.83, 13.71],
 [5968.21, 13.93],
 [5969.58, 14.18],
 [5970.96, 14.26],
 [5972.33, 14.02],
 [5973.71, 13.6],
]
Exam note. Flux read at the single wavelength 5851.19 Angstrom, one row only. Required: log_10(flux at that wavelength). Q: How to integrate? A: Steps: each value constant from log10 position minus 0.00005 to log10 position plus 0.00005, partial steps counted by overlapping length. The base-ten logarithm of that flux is 1.11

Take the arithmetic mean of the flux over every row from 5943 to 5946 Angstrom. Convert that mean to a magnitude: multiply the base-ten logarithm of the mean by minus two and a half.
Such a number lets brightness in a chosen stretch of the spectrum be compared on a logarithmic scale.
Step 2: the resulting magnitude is -2.83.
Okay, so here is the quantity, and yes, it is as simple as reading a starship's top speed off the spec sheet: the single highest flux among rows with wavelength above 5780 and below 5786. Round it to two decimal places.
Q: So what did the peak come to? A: 12.72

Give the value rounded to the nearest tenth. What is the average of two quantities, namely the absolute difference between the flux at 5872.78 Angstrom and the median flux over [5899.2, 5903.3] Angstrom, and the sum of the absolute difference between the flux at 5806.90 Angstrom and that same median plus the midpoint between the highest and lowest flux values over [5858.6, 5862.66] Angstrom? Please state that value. 6.7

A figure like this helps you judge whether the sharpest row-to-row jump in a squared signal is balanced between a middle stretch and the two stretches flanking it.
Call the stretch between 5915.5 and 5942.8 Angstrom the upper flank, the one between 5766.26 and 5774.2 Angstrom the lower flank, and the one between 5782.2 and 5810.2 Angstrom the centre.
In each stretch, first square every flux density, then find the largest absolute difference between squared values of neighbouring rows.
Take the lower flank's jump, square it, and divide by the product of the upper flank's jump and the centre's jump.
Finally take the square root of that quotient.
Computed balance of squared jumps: 0.50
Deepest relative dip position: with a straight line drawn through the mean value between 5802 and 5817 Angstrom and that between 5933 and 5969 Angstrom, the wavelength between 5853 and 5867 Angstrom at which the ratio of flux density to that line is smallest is 5857.93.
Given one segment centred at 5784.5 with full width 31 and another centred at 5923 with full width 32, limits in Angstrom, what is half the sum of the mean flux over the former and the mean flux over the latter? 13.2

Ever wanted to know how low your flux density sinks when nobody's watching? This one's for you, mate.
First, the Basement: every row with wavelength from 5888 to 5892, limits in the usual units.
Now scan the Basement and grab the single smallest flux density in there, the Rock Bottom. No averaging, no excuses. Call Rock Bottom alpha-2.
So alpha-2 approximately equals 10.8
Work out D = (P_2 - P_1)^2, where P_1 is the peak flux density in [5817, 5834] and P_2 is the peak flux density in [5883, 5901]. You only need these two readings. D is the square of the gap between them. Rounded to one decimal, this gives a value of 1.1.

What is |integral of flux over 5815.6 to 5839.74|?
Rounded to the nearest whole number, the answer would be 332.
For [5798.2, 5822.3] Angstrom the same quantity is 328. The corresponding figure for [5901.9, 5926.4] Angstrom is 328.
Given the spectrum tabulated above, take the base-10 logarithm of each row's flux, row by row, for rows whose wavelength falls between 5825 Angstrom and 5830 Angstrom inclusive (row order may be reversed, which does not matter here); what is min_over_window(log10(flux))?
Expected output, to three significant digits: 1.14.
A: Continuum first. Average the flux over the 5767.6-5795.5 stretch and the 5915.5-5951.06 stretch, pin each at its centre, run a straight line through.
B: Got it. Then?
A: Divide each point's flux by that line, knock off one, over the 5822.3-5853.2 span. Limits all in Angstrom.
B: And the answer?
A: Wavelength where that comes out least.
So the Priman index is 5851.19 Angstrom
